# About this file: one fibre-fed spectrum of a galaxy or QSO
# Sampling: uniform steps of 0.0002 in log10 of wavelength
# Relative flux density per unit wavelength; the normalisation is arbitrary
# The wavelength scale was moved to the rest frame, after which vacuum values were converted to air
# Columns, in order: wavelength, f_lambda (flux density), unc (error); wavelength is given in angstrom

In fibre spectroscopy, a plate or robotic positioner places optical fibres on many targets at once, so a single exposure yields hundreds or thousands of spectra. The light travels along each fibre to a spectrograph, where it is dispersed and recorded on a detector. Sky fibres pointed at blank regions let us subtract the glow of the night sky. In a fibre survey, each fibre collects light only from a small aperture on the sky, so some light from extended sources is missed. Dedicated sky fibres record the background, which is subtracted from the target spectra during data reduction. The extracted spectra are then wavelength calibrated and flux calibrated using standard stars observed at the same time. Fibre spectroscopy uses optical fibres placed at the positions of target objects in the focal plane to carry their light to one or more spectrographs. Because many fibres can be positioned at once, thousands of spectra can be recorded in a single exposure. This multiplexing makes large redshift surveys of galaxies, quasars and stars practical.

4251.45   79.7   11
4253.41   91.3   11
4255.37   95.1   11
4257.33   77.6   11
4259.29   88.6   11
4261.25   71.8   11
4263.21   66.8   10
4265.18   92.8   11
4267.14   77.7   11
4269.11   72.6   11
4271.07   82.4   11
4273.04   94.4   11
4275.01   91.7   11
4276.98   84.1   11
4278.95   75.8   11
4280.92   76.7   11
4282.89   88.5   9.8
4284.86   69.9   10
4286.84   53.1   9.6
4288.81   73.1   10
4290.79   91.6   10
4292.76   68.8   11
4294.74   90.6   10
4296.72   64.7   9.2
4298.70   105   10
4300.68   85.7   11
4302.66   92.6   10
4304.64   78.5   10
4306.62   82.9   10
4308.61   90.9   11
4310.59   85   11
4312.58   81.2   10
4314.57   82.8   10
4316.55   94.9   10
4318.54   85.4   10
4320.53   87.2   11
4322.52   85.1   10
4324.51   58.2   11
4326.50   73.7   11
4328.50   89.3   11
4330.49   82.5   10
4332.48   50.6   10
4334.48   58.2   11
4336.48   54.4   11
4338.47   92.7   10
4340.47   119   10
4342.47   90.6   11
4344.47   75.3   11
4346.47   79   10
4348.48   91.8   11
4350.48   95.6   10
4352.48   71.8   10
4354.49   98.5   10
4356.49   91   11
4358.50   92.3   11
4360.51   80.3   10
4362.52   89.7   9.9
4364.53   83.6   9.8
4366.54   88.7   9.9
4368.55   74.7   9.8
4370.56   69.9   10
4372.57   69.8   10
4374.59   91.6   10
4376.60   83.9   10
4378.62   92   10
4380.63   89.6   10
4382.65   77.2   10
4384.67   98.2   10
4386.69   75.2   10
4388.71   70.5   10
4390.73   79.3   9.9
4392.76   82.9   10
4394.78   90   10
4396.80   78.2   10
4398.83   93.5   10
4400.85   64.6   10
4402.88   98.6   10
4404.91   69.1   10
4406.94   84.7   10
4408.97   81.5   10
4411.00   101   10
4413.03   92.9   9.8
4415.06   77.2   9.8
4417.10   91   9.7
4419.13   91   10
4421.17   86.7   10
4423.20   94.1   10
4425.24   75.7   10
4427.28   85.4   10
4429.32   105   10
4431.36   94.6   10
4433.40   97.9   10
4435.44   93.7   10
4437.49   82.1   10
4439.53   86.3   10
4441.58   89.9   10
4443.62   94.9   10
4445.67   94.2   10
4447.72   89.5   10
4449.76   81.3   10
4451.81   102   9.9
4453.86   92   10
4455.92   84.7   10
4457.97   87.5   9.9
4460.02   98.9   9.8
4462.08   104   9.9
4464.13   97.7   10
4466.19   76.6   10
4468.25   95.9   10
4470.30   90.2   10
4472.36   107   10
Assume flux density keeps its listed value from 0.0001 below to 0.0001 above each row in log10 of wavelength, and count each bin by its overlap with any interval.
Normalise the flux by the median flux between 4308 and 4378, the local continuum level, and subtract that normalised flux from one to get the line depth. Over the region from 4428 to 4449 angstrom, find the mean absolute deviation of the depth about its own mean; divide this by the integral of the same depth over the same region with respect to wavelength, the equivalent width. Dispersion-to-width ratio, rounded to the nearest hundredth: -0.03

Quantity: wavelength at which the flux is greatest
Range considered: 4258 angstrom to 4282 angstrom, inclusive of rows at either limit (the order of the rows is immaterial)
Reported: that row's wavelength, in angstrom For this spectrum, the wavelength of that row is 4273.04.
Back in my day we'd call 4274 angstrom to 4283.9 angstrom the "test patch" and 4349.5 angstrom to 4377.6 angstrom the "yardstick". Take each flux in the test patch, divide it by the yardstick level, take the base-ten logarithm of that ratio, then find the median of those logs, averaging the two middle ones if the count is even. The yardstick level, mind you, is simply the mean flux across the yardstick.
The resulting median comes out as -0.001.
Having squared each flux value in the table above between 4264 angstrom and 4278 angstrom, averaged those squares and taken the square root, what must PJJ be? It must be 85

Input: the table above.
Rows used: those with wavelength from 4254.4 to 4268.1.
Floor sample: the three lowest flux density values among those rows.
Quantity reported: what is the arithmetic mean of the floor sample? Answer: 72.1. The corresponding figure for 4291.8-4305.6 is 70.7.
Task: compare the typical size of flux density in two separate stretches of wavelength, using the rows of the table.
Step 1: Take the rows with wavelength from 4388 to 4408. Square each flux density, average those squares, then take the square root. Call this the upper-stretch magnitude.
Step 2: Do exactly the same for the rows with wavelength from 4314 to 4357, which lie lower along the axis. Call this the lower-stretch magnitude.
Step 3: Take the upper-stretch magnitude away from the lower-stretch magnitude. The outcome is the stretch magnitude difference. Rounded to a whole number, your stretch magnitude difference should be 2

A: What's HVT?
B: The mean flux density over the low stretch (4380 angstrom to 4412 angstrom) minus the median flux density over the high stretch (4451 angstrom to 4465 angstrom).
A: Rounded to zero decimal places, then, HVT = -14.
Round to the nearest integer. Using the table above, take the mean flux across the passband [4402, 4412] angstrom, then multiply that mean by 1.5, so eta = 130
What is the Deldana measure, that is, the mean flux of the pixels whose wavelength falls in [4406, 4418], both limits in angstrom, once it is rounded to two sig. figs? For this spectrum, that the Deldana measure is 88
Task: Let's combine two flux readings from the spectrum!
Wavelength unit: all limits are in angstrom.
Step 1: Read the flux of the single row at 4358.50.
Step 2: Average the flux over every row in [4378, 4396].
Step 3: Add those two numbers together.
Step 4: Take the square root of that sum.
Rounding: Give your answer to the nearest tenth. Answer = 13.3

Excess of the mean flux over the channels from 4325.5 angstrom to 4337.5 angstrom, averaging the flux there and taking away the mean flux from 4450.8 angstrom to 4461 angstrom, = -25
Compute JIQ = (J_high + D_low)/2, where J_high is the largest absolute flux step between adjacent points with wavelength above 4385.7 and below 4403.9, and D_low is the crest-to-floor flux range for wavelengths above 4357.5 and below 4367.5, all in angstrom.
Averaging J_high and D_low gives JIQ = 23.0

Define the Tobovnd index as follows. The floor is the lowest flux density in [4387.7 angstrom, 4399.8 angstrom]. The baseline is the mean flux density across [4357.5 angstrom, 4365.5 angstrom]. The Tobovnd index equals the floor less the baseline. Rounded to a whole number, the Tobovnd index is -16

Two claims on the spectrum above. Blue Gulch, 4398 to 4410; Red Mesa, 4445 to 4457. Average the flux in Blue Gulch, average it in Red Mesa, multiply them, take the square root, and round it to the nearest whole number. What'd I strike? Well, 86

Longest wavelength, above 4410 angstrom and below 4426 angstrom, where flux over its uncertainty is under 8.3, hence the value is 4425.24 angstrom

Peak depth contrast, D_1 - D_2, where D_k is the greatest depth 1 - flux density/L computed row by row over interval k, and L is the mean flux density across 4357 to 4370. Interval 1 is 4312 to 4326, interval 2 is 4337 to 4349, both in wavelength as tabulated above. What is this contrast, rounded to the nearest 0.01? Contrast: 0.20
